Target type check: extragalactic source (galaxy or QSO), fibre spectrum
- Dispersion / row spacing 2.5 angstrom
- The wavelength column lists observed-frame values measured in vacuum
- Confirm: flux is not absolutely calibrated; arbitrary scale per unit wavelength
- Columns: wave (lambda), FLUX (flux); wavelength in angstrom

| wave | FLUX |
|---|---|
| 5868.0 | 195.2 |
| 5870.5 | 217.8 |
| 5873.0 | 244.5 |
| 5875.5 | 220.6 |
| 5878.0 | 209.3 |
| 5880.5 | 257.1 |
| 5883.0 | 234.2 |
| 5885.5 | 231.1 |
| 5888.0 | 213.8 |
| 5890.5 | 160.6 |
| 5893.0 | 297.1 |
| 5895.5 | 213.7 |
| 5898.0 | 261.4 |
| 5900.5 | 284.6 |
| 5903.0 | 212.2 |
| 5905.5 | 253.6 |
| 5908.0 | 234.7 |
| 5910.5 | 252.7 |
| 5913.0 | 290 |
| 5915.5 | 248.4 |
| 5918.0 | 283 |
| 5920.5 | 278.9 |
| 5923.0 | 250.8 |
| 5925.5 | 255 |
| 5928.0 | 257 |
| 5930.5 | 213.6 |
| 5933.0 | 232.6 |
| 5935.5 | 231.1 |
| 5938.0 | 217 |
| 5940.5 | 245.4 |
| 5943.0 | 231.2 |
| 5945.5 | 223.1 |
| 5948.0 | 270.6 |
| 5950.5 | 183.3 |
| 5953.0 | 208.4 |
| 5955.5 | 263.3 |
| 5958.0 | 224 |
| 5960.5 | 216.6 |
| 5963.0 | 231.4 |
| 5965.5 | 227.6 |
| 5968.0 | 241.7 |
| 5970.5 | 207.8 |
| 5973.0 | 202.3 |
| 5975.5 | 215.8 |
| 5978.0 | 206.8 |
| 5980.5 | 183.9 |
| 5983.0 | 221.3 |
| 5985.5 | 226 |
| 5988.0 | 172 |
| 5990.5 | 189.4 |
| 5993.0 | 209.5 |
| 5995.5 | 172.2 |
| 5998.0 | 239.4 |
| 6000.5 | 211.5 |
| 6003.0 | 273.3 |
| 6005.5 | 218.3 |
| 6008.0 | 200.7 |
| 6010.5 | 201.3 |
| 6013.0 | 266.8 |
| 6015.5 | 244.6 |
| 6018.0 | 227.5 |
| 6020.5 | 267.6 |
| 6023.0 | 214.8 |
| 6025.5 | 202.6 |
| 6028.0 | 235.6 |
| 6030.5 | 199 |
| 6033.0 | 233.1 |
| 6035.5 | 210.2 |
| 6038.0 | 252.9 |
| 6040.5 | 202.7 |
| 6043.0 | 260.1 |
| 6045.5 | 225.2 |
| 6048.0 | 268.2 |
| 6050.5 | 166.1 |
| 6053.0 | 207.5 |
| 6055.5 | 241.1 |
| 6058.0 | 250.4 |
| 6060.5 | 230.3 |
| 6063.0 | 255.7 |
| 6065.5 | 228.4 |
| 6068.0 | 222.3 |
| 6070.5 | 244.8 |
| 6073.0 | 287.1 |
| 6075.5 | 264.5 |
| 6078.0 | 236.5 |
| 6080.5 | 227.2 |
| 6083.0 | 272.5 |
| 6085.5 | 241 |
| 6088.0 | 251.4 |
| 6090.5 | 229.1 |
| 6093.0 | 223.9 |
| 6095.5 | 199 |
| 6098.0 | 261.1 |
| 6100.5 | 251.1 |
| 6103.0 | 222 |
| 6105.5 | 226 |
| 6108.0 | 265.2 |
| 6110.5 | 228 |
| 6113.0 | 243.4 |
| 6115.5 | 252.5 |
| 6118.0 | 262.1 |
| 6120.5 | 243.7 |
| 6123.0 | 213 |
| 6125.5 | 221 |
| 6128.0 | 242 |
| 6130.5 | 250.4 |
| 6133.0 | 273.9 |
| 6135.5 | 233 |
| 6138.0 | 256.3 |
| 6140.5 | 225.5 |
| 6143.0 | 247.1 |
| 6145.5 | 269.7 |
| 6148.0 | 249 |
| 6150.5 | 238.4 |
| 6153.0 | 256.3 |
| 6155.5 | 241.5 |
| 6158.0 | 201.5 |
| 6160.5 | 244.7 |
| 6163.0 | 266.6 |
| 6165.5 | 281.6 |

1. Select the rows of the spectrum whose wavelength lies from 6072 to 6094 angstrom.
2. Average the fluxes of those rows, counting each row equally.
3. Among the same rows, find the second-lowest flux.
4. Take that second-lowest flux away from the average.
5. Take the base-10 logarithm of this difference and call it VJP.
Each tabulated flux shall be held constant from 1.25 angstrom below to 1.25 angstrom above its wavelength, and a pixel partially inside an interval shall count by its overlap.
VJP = 1.32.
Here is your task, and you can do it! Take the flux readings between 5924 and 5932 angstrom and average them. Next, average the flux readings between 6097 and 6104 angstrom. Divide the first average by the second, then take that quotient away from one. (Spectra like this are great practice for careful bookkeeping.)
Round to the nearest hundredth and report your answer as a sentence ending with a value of 0.01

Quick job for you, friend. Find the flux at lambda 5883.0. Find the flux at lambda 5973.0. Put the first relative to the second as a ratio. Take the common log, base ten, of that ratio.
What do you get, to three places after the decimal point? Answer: 0.064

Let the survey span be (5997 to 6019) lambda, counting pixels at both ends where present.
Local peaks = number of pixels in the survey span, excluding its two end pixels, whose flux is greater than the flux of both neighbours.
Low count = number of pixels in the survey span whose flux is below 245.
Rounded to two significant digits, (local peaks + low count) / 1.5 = 6.0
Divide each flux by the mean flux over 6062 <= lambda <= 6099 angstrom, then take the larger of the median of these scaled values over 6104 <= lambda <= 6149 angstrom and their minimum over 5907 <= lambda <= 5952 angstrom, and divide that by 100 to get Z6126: 0.0101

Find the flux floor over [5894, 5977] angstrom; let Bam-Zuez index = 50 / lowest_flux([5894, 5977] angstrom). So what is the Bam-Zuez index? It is 0.27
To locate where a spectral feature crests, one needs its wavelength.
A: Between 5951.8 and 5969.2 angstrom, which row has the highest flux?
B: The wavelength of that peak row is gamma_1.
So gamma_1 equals 5955.5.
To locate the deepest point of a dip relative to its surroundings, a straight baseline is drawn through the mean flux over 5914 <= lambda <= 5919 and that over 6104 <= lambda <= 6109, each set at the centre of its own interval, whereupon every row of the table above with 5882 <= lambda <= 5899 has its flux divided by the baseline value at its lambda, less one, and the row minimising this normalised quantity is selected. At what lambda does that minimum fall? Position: 5890.5 angstrom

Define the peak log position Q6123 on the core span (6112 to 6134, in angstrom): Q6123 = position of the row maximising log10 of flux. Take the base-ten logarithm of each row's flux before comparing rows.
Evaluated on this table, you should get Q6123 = 6133.0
